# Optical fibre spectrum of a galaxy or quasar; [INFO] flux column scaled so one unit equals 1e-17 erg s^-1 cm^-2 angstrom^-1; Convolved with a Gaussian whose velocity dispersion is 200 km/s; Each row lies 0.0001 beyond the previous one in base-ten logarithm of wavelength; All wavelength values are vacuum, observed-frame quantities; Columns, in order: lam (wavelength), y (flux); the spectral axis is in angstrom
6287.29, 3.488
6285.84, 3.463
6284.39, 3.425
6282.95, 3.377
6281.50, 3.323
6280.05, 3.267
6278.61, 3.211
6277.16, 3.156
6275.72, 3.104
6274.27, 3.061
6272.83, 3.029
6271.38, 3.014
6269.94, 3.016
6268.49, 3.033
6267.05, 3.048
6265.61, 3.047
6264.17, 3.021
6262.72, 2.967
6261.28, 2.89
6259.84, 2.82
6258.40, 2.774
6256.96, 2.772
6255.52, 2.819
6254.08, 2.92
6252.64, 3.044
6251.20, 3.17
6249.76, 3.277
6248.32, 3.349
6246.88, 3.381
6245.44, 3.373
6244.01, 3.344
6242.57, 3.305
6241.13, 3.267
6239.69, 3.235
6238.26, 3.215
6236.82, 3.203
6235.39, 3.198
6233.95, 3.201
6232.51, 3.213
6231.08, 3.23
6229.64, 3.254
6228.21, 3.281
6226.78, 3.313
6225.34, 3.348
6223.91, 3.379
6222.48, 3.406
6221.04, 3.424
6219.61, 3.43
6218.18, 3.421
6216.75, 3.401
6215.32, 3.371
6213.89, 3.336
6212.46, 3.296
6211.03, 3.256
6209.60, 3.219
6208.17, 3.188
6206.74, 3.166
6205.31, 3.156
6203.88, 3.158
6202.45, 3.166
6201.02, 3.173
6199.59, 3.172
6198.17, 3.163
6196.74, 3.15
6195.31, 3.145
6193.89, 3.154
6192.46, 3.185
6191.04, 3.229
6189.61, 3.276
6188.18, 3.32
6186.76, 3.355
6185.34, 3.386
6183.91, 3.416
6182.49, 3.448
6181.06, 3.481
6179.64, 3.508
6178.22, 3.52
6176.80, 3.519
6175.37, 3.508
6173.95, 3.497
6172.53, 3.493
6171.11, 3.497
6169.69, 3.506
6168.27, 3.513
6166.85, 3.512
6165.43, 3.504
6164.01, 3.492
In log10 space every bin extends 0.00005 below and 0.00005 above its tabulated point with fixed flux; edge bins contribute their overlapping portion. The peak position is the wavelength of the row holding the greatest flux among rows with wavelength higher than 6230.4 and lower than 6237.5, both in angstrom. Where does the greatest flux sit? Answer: 6231.08 angstrom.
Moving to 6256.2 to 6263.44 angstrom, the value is 6262.72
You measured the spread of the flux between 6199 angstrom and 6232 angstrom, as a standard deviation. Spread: 0.10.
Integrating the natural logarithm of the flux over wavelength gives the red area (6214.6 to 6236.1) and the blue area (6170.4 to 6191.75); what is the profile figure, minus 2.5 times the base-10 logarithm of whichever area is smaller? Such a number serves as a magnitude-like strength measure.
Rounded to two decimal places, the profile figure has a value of -3.53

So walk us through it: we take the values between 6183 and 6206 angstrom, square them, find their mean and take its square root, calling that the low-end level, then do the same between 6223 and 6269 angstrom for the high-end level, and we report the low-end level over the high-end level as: 1.02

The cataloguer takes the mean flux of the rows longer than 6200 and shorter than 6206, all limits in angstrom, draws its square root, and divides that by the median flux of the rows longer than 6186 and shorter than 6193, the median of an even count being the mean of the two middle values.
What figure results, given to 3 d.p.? 0.543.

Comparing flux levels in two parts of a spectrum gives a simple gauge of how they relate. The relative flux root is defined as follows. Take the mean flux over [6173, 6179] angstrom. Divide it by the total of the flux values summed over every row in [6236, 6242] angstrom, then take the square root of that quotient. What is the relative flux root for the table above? 0.521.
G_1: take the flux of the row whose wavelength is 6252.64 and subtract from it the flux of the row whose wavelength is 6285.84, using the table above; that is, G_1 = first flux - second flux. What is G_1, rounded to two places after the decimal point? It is -0.42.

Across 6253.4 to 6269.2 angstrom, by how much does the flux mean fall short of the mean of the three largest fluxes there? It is 0.12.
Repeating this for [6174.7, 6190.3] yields 0.09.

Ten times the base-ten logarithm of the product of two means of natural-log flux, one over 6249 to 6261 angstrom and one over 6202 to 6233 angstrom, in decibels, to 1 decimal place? 1.1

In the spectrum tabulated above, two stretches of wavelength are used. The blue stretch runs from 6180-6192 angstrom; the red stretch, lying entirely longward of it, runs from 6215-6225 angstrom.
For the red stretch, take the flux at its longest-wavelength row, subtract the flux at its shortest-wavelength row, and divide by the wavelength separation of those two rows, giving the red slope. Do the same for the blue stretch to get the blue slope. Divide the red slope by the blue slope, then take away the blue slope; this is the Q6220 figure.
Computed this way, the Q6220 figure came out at 0.0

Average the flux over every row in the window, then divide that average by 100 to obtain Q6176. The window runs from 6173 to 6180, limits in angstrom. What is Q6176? 0.0351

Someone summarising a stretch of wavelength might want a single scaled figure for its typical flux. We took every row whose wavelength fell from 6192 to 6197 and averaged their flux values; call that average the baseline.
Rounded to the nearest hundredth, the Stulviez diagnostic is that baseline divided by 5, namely 0.63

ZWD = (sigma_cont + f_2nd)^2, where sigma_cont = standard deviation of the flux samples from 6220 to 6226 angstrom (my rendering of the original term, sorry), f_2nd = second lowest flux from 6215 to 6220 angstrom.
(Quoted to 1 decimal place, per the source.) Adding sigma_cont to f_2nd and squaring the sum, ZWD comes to 11.8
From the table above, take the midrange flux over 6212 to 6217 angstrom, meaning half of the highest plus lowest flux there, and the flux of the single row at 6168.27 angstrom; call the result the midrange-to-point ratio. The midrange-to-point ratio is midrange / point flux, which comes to 0.95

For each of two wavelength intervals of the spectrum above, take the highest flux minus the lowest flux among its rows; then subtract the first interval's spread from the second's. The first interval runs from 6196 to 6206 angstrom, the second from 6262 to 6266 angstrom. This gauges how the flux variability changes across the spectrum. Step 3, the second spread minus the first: 0.057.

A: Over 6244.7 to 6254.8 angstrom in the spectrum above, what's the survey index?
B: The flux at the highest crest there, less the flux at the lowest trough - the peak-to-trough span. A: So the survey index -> 0.46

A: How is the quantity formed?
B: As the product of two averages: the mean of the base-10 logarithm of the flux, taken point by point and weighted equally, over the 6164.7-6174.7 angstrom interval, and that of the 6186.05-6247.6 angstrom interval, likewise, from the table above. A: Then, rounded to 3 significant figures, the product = 0.280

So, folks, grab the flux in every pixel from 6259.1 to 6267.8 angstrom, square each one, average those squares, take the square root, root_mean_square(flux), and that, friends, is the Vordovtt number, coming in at 2.97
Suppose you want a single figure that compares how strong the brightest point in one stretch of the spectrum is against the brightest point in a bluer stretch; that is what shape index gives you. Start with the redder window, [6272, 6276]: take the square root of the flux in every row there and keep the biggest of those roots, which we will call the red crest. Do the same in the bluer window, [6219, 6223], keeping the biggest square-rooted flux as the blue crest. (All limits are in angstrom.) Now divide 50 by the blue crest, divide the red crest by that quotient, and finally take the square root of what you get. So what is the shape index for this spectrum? 0.255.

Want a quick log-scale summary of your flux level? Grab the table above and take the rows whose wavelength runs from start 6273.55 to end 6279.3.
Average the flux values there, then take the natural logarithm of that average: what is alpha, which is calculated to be 1.14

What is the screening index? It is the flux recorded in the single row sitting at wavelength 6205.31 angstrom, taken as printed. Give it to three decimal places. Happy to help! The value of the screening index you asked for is 3.156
